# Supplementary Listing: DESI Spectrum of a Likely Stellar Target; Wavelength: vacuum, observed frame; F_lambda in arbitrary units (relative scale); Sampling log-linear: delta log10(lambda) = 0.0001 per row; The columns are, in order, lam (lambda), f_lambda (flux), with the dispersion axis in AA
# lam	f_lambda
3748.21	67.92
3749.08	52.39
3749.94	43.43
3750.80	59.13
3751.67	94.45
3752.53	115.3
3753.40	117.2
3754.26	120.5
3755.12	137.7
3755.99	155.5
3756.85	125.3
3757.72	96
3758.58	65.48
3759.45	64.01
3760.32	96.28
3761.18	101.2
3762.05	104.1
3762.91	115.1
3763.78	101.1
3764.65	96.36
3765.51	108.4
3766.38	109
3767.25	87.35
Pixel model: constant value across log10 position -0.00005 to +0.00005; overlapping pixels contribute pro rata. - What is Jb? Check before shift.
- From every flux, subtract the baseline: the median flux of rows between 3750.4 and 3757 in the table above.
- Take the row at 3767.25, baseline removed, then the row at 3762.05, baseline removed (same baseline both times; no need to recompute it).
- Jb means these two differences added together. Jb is -46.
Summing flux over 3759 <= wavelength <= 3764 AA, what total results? 582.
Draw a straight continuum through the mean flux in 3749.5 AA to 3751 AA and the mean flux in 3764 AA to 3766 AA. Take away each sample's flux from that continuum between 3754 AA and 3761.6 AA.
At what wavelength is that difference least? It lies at 3755.99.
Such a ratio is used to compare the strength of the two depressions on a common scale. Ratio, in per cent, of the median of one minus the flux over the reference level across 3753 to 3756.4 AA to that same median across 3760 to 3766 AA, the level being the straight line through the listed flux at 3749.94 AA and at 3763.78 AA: 986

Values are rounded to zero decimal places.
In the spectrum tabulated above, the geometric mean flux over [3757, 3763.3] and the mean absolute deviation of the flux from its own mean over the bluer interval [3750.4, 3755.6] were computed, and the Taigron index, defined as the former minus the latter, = 69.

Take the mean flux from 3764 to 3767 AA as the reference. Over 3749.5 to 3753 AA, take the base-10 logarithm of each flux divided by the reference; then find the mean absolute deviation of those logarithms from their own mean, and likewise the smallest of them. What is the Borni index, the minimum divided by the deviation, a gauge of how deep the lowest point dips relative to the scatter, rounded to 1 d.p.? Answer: -2.4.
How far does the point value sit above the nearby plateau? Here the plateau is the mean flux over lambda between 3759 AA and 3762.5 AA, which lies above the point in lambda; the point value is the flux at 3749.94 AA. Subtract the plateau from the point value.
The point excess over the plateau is -48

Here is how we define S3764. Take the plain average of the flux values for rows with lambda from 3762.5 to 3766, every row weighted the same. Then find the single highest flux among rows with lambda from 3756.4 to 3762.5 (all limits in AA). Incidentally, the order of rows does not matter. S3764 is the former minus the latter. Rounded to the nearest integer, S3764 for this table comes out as -20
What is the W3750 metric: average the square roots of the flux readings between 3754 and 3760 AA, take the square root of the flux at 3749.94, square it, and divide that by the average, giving 4.2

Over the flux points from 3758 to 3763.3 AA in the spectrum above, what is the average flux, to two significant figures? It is 91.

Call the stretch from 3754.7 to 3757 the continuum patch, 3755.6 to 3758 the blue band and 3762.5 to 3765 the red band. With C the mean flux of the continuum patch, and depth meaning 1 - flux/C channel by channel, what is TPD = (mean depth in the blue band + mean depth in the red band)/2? 0.18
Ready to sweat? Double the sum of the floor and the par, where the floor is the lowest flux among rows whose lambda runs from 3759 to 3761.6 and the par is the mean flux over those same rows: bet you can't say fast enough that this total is 302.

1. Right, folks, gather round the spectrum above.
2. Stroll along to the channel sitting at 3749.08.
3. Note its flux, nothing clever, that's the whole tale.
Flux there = 52.39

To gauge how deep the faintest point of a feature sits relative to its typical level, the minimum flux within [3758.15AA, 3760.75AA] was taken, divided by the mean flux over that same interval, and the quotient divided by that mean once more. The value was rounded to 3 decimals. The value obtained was 0.011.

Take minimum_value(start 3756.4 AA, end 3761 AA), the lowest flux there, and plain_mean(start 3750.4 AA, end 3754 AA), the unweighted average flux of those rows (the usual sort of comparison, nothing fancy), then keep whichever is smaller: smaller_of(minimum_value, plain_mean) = 64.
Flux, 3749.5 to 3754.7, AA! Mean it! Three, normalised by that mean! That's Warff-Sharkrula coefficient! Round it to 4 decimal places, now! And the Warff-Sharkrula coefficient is 0.0327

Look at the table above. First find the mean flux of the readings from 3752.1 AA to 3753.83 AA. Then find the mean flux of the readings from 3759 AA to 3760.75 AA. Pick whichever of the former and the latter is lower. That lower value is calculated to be 80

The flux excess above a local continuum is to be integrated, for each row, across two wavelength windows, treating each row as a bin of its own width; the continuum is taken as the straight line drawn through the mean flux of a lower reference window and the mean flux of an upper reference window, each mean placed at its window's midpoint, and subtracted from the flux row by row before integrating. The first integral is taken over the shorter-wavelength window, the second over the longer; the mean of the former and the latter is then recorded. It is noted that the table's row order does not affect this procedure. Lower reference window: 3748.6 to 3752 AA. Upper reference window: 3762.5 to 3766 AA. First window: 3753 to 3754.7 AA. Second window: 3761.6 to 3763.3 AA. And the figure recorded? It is 48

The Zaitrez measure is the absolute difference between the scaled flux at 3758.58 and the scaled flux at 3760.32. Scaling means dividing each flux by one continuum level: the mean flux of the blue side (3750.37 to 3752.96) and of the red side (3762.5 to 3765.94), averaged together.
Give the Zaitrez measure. 0.316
